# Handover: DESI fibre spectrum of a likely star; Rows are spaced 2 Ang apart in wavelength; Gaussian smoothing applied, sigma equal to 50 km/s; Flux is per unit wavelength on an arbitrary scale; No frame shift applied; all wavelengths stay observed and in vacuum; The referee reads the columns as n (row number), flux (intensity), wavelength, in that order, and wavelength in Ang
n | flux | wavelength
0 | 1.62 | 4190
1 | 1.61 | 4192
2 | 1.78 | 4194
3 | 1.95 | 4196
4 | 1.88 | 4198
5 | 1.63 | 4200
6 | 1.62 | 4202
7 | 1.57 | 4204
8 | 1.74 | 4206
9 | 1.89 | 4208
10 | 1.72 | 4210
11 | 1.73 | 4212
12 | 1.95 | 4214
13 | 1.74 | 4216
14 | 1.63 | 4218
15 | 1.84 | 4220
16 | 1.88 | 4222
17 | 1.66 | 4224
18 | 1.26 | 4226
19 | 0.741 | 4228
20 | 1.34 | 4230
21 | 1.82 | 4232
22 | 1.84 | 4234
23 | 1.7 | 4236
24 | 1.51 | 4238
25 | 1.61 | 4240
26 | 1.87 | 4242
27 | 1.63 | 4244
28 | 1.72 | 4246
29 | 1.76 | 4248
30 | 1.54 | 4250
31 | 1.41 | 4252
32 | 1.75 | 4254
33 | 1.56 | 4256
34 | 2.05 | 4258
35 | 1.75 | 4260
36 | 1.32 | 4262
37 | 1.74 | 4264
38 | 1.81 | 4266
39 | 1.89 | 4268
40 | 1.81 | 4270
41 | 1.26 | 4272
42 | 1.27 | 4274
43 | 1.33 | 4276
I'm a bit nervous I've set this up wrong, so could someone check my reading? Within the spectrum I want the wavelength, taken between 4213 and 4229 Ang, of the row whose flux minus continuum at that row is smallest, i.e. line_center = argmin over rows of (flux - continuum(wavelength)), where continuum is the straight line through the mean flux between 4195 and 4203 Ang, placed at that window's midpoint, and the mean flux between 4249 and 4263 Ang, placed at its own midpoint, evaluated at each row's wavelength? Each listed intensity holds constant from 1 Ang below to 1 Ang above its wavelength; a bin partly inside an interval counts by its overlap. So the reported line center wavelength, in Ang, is 4228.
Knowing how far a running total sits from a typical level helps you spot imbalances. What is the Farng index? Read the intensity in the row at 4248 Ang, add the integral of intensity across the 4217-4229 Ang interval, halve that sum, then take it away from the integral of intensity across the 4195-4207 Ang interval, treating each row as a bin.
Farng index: 10.9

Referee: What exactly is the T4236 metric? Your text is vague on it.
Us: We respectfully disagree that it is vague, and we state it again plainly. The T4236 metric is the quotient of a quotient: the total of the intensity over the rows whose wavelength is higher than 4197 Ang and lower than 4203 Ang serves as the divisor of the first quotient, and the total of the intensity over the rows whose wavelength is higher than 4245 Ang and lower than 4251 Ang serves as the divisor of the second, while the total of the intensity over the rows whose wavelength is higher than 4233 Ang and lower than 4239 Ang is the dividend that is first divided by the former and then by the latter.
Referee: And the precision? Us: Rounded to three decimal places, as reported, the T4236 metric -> 0.196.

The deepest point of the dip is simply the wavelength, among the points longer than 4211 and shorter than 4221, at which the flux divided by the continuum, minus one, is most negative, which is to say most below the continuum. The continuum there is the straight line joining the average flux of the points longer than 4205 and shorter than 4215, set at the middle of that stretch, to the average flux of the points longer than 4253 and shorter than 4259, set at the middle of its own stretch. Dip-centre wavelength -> 4218 Ang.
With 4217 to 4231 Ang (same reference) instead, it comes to 4228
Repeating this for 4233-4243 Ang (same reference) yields 4238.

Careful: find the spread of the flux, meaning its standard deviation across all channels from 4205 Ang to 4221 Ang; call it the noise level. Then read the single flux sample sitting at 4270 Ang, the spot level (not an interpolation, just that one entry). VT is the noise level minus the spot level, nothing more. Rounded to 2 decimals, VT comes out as -1.71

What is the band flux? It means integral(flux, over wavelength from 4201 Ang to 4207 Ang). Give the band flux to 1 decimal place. 9.9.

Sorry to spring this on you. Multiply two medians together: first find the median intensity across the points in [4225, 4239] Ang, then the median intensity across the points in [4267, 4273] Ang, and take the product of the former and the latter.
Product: 2.73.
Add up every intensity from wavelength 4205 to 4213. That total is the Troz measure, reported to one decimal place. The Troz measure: 7.1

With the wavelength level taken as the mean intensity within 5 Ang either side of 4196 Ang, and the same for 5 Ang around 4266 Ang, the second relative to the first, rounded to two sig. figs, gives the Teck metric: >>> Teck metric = 0.97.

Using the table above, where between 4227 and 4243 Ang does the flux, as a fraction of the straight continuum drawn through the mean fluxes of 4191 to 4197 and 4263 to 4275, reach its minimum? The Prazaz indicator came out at 4228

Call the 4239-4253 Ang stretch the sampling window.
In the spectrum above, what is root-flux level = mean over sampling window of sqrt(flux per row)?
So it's 1.283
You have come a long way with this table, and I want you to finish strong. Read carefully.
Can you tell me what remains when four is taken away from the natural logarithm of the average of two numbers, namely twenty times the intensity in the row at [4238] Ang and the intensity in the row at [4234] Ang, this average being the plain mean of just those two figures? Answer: -1.23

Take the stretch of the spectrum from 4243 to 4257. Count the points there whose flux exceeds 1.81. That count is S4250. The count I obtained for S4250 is 0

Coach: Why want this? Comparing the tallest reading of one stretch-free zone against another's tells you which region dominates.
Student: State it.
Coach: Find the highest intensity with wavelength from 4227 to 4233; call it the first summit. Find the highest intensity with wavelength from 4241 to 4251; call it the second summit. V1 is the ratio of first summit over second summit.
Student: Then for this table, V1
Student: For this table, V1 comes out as 0.97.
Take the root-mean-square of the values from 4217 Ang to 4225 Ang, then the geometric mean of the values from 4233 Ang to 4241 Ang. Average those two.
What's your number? 1.71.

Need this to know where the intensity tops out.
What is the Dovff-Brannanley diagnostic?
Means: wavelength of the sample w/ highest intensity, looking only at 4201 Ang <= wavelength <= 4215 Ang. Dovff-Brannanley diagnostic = 4214 Ang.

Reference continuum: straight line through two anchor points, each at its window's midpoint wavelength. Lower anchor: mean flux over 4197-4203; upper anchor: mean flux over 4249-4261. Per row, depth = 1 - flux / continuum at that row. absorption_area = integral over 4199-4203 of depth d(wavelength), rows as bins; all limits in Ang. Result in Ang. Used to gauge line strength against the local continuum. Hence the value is 0.20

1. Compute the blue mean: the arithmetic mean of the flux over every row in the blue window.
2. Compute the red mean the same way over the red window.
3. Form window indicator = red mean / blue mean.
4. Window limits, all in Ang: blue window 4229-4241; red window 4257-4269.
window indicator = 1.08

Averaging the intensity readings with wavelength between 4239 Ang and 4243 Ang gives 1.74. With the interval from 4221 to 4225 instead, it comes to 1.77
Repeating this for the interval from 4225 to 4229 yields 1.00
